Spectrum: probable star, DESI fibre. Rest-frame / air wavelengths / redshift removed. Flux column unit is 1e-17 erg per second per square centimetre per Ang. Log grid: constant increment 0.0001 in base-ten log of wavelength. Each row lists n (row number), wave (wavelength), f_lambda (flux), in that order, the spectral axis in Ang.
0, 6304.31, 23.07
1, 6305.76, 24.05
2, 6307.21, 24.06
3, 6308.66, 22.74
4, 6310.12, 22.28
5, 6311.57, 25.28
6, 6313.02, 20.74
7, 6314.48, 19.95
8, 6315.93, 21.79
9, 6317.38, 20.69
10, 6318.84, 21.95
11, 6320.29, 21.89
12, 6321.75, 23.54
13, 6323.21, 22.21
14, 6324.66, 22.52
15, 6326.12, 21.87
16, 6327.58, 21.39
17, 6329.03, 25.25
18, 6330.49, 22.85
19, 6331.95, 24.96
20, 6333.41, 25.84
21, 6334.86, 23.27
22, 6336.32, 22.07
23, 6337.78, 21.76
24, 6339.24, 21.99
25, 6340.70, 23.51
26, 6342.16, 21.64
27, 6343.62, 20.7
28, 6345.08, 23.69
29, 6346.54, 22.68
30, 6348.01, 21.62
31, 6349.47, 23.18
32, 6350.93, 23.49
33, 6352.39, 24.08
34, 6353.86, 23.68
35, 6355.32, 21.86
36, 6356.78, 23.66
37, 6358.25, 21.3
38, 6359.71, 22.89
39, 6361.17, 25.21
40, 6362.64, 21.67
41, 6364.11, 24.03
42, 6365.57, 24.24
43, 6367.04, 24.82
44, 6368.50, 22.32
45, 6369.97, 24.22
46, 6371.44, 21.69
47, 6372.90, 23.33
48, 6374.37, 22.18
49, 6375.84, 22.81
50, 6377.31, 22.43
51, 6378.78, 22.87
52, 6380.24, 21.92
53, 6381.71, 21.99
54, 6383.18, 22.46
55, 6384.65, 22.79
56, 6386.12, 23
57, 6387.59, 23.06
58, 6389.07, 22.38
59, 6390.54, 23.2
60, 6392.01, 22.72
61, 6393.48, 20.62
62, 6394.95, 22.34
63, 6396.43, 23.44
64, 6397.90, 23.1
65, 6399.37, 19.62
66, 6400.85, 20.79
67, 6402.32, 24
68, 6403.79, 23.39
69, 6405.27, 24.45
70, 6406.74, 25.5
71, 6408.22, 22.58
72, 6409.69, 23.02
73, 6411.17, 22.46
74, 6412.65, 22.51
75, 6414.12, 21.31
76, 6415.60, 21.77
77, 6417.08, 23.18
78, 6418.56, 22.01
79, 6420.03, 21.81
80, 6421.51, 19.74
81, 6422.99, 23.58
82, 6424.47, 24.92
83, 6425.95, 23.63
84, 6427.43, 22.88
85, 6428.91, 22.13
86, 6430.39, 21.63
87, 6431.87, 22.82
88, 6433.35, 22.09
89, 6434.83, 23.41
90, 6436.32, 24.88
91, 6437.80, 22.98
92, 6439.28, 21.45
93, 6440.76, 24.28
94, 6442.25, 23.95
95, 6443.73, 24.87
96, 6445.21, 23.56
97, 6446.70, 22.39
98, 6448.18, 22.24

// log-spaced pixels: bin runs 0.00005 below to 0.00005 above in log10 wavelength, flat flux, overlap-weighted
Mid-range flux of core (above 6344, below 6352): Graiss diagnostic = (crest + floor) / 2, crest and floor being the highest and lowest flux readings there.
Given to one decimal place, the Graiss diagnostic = 22.7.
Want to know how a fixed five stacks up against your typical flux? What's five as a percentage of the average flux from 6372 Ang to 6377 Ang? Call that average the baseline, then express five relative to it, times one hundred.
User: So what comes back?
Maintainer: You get 22.0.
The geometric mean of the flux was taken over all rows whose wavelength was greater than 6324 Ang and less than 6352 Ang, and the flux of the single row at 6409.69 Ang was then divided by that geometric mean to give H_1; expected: 1.01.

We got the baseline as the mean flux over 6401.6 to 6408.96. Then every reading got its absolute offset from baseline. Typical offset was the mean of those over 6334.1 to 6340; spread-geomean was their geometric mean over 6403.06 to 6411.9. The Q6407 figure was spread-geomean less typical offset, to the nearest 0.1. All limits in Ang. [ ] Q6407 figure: -0.7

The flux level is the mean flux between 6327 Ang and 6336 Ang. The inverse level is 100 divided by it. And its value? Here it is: 4.18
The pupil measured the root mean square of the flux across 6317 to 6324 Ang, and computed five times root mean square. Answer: 110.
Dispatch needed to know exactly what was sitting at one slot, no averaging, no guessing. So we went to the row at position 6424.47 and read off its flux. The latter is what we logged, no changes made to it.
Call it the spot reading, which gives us 24.92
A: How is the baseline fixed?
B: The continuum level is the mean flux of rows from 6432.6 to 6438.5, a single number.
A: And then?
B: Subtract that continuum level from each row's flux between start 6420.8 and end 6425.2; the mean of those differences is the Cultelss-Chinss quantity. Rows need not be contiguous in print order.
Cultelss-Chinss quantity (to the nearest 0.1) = -0.6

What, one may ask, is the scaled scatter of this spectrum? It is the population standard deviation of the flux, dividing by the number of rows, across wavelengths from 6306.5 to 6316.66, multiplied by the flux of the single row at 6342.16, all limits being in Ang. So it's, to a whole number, 37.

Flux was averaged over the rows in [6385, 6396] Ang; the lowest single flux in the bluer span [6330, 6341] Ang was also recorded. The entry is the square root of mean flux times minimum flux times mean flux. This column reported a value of 105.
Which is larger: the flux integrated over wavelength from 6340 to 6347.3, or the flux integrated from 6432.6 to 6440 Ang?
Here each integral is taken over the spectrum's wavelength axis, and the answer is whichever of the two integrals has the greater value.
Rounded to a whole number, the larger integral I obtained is 170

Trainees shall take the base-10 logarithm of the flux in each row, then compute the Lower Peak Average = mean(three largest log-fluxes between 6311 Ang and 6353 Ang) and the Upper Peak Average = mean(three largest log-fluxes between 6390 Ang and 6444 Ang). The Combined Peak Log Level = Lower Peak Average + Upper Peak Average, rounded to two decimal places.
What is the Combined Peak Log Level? 2.81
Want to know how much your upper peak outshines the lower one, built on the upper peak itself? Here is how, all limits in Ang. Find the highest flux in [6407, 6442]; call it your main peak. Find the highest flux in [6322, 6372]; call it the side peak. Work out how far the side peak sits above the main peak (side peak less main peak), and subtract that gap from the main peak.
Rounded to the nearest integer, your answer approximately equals 24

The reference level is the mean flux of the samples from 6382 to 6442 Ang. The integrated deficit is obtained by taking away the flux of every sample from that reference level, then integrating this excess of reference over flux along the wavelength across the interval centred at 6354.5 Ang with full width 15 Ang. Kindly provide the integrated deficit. -6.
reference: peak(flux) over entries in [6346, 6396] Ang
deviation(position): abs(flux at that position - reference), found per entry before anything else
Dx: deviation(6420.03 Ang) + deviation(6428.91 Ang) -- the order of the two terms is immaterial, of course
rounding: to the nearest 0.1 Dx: 6.5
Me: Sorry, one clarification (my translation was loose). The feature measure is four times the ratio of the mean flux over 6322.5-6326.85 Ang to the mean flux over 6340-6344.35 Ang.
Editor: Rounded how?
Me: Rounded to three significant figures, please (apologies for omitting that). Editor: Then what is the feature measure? 4.05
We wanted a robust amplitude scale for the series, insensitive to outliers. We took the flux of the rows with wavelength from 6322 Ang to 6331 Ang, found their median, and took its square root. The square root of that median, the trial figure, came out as 4.73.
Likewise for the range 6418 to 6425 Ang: 4.69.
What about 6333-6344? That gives 4.69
